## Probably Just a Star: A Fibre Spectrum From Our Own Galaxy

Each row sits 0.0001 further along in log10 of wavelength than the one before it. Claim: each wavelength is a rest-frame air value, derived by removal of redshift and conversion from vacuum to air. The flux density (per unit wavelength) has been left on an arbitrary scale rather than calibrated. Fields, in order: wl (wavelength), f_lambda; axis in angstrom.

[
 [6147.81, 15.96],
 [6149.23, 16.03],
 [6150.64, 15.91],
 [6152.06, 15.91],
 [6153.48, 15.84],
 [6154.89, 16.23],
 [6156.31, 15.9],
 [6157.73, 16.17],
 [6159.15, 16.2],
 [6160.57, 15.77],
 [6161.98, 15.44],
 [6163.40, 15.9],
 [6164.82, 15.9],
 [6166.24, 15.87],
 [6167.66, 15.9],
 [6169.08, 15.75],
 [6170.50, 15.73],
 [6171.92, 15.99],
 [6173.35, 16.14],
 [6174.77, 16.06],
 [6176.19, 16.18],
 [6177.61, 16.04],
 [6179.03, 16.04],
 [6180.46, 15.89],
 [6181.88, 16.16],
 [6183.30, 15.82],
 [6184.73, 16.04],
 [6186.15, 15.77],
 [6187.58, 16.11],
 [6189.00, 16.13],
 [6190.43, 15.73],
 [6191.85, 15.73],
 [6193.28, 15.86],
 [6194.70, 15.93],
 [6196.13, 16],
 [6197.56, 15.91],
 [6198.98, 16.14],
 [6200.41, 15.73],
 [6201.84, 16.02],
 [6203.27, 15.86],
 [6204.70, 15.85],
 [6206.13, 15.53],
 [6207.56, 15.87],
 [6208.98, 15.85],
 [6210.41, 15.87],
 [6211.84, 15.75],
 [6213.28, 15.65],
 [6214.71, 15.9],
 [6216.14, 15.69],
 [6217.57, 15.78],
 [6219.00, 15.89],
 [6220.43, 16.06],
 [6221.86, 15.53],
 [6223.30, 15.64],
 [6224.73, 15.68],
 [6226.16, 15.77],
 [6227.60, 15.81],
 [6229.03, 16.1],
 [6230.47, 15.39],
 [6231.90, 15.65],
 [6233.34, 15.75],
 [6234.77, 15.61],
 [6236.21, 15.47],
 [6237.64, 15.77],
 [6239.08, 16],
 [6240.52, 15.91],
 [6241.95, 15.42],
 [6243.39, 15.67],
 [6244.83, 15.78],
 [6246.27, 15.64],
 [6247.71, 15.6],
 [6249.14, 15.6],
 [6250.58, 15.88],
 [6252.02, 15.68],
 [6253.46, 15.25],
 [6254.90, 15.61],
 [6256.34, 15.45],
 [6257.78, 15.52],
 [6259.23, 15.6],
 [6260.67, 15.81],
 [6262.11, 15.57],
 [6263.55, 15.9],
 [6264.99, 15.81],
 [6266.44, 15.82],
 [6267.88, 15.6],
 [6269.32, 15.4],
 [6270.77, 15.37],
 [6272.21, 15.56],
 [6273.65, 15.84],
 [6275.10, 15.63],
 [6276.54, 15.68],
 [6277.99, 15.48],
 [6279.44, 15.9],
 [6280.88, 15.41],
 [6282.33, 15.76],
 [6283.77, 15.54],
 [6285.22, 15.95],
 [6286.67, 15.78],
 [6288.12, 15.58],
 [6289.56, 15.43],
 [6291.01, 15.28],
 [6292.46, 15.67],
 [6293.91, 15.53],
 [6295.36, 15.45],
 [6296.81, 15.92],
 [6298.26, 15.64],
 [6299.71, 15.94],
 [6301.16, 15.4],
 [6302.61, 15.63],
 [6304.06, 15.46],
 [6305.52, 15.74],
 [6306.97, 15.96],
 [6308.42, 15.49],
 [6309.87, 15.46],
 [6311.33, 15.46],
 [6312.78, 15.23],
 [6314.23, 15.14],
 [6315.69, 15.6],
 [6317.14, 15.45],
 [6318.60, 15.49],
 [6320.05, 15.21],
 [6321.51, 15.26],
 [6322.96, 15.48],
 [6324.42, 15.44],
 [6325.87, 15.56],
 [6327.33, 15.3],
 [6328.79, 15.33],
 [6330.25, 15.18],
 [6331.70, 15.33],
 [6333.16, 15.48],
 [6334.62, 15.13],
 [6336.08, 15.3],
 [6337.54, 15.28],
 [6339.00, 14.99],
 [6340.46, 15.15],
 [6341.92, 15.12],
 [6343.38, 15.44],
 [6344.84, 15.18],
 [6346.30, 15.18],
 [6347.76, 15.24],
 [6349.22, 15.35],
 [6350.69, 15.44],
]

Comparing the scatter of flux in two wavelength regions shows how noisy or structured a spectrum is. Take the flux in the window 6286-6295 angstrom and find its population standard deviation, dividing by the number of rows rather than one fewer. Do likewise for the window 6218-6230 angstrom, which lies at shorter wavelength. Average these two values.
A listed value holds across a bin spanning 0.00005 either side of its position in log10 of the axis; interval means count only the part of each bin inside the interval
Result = 0.17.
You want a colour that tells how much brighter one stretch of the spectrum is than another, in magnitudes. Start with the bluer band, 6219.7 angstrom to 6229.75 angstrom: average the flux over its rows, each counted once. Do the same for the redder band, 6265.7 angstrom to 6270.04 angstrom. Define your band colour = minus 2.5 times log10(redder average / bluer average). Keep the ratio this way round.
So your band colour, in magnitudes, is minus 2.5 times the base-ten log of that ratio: 0.013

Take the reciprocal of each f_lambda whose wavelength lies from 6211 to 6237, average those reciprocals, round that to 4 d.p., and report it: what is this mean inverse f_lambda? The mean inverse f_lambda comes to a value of 0.0636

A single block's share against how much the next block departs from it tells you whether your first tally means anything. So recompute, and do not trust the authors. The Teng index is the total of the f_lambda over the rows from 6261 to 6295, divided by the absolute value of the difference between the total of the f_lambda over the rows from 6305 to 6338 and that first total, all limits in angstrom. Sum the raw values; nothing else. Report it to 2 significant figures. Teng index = 69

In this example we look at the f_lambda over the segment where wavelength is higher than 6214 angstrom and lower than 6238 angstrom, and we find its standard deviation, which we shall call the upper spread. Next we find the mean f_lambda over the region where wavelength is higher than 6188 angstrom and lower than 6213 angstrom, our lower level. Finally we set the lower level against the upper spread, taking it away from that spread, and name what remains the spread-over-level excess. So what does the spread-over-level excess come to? -15.7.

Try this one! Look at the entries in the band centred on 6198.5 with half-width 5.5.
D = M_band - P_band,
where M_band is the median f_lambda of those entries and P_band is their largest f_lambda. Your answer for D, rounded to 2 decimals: -0.22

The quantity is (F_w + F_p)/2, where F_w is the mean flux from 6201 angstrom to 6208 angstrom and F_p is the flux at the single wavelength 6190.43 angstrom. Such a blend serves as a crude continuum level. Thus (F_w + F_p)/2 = 15.8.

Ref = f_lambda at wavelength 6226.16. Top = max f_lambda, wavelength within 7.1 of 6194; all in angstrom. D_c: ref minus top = -0.4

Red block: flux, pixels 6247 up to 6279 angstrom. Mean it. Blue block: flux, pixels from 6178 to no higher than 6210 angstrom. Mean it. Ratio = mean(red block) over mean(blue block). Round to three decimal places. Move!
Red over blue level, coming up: 0.982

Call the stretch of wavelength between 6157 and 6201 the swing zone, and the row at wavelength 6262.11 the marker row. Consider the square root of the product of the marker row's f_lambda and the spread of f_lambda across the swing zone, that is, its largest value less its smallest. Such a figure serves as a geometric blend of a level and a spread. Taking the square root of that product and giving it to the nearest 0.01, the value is 3.44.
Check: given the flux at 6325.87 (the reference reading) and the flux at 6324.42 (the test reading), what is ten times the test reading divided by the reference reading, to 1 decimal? 9.9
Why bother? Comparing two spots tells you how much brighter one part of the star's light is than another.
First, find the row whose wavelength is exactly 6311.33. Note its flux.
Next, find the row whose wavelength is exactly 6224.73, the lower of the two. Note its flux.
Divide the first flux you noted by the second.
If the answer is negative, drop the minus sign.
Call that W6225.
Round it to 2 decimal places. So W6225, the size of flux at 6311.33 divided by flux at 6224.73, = 0.99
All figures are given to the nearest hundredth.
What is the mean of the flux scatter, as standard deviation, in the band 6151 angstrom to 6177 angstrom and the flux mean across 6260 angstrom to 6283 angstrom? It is 7.93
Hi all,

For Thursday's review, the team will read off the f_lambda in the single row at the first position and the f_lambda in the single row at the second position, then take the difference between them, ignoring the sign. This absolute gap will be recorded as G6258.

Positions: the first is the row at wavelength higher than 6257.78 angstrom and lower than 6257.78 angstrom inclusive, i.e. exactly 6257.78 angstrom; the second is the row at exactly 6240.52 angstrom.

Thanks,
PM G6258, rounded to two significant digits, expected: 0.39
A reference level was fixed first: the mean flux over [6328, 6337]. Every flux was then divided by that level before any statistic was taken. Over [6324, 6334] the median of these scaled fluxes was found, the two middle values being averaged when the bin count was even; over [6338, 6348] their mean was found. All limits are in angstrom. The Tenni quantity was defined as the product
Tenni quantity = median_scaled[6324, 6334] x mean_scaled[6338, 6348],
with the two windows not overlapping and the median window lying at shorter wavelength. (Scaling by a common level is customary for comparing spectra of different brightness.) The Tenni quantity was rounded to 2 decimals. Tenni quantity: 1.00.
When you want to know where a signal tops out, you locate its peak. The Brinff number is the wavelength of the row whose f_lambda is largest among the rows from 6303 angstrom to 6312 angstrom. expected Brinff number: 6306.97 angstrom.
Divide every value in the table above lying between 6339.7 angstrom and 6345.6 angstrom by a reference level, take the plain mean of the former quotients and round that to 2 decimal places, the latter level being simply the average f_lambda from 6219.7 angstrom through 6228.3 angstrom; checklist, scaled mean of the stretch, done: 0.97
